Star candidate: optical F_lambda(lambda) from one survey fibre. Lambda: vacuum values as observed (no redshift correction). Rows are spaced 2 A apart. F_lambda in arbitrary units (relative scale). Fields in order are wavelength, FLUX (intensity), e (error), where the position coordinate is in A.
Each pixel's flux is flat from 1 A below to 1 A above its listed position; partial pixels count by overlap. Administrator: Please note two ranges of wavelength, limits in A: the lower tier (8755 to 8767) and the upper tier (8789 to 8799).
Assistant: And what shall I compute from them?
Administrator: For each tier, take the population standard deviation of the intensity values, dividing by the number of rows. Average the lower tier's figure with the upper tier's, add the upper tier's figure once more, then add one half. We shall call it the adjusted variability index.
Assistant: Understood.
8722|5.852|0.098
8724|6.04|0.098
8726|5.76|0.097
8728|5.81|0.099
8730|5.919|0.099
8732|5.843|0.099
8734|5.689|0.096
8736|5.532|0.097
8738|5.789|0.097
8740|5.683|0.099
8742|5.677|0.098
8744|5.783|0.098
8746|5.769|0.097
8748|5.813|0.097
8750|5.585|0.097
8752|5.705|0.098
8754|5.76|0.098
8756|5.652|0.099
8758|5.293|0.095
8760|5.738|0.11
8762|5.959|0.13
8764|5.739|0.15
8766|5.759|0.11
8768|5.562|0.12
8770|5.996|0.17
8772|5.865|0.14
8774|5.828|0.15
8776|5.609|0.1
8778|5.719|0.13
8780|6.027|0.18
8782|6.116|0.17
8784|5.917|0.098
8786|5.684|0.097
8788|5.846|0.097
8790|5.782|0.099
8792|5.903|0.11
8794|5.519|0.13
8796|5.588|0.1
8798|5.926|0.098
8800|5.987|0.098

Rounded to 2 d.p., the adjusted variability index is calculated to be 0.85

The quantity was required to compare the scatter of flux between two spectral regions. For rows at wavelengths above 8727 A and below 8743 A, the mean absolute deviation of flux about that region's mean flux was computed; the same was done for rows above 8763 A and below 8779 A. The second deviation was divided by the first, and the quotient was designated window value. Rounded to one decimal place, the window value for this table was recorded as 1.1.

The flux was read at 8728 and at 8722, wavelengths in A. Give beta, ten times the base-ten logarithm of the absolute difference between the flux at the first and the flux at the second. -13.8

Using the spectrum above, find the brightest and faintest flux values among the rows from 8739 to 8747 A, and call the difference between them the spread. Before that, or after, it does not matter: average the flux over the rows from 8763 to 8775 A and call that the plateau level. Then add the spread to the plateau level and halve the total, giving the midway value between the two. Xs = 2.95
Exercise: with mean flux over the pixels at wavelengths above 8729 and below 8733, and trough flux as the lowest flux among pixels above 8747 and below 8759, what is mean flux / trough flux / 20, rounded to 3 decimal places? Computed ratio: 0.056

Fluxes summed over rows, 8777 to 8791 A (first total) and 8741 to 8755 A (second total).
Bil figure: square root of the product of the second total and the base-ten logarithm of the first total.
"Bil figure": 8.04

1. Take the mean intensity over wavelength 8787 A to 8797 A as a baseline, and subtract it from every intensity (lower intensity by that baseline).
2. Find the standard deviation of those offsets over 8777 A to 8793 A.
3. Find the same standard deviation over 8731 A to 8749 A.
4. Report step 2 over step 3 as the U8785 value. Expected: 1.5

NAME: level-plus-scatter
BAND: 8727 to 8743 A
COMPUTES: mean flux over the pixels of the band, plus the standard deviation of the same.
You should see 5.86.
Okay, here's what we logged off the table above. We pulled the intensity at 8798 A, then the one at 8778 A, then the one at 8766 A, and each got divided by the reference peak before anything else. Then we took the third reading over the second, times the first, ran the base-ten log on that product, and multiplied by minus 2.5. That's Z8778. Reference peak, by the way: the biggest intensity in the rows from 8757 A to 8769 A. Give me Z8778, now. 0.00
